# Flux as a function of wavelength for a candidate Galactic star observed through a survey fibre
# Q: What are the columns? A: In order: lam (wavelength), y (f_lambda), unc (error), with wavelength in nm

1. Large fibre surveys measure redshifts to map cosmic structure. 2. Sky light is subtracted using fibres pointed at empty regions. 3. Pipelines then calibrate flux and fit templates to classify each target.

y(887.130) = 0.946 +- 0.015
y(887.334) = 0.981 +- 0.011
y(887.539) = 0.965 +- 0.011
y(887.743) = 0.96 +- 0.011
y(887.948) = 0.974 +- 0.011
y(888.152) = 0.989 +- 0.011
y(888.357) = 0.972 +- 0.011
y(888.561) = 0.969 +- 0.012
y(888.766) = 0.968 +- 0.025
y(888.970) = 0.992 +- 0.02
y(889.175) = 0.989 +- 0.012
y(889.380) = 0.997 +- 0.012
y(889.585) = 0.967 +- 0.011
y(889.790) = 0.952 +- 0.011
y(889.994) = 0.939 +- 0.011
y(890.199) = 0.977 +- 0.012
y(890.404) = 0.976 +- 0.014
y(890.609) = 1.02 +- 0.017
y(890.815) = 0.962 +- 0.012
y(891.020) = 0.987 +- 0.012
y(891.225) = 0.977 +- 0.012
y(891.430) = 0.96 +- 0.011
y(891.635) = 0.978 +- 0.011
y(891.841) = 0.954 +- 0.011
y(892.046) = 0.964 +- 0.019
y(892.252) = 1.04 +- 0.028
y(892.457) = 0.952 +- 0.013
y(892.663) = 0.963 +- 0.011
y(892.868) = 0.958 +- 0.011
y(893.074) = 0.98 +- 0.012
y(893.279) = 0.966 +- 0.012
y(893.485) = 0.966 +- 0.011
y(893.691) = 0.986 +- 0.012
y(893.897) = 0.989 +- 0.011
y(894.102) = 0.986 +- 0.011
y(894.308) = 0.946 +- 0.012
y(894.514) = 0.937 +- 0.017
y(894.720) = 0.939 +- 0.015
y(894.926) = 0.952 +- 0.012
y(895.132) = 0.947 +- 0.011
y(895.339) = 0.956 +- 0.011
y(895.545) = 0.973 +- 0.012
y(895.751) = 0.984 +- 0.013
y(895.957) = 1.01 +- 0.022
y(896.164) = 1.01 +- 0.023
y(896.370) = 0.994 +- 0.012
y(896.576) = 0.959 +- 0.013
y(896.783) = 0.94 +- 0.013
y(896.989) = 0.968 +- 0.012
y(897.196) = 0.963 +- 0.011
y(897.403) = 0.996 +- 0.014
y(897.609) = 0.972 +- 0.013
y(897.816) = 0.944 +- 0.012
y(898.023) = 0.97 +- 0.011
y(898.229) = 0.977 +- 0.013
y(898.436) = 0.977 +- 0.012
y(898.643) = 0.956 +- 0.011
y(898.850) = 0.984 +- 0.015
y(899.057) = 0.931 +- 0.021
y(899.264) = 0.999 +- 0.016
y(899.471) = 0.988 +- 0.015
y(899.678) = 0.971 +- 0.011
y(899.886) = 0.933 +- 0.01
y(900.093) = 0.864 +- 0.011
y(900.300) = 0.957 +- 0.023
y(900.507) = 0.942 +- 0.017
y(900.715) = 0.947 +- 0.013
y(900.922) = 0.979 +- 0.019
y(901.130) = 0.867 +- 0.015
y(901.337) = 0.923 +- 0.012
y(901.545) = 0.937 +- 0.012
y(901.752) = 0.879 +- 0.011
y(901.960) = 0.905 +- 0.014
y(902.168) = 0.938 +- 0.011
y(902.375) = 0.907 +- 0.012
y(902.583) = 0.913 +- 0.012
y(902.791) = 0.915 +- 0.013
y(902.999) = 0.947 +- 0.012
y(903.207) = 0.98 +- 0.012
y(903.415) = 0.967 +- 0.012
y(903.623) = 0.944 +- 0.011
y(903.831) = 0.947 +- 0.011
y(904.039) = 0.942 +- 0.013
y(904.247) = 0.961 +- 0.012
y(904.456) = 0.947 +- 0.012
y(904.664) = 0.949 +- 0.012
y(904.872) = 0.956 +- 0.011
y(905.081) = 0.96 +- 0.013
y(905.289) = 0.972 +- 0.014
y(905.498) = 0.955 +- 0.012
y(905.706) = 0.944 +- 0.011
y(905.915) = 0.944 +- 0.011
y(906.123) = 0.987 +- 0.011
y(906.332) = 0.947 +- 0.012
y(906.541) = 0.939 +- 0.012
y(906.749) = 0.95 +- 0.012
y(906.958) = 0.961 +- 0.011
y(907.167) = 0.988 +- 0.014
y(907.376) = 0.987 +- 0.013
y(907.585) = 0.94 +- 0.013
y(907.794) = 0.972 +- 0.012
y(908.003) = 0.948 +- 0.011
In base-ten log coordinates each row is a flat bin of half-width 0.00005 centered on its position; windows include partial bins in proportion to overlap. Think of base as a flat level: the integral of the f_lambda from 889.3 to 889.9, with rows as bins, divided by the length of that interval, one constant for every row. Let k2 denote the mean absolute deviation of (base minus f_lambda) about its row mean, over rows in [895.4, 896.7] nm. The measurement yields 0.016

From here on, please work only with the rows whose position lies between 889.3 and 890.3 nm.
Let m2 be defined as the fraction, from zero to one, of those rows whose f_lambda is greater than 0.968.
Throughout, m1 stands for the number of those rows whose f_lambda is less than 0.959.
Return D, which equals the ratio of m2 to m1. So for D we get 0.20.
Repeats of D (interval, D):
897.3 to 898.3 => 0.80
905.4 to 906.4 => 0.05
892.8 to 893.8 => 0.40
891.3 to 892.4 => 0.40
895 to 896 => 0.30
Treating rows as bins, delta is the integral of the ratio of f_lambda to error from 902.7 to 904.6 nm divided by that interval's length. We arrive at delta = 79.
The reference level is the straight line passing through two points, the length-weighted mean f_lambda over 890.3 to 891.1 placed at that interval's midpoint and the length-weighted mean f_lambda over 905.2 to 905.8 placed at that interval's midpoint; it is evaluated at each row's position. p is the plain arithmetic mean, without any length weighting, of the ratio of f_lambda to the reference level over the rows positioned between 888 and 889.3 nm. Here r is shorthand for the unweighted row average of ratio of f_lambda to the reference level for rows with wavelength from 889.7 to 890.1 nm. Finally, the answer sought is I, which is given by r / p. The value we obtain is 0.967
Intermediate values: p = 0.99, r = 0.96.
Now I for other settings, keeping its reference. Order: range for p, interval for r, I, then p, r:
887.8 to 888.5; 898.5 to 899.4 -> 1.010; 0.99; 1.00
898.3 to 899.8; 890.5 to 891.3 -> 0.998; 1.00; 1.00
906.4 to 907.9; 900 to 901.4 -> 0.949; 1.01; 0.96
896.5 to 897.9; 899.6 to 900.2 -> 0.963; 0.99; 0.95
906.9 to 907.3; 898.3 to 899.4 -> 0.979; 1.02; 1.00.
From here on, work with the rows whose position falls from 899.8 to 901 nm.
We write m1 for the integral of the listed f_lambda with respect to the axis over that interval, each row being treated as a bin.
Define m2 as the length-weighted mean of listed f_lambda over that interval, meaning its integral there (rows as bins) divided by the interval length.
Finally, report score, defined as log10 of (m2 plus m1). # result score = 0.314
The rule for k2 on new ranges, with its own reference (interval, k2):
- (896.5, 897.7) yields 0.012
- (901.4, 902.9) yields 0.014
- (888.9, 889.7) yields 0.010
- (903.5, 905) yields 0.005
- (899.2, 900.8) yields 0.029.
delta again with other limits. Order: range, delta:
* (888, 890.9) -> 76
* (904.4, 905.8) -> 79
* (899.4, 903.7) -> 73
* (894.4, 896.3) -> 69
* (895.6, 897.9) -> 72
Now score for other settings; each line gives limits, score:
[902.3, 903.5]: 0.315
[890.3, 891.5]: 0.334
